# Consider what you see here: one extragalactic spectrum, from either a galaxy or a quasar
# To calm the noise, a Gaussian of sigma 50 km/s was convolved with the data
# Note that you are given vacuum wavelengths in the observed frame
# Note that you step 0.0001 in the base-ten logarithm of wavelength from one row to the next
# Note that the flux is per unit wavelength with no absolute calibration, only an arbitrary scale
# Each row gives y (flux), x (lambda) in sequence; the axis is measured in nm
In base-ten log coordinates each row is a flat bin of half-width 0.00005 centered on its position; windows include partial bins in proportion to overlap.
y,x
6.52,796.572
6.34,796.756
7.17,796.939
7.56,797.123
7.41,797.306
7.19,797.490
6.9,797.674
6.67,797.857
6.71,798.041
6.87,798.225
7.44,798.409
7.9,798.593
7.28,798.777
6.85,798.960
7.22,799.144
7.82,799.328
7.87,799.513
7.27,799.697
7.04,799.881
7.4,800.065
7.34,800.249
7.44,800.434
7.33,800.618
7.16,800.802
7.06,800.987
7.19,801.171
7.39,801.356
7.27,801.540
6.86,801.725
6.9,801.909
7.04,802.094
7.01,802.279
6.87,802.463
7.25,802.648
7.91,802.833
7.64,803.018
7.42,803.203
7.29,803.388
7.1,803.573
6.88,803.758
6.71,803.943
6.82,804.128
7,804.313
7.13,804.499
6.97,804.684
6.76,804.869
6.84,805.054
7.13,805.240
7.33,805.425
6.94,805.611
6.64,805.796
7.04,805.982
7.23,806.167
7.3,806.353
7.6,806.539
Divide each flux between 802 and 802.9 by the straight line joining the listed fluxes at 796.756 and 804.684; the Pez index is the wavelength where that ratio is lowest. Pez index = 802.463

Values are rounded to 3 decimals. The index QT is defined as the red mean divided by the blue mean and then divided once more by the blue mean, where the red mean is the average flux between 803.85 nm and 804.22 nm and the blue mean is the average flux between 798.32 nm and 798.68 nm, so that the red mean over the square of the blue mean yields 0.115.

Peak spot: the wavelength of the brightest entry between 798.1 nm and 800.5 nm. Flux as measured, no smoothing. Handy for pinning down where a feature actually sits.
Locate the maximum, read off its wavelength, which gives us 798.593 nm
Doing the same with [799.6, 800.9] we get 800.434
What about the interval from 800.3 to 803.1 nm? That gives 802.833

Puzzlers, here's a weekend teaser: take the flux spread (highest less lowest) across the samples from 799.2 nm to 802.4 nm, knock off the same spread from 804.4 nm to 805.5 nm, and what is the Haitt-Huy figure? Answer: 0.44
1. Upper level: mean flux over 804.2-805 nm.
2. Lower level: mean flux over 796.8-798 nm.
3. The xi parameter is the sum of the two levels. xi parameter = 14.1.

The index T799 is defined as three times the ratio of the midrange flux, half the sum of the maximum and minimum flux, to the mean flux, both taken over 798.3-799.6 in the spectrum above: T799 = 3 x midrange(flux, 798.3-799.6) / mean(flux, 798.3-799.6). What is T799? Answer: 2.96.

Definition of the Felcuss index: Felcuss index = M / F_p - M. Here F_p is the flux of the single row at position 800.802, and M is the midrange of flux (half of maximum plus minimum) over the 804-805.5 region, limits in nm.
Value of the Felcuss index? -6.06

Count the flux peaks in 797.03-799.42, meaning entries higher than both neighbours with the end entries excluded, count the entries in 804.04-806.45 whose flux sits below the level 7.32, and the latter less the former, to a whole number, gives 11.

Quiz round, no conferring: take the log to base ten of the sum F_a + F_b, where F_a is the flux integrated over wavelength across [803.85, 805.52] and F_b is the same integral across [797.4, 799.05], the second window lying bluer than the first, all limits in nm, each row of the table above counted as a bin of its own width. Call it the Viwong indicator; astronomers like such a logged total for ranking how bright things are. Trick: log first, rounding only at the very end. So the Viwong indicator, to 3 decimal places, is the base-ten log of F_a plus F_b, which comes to 1.368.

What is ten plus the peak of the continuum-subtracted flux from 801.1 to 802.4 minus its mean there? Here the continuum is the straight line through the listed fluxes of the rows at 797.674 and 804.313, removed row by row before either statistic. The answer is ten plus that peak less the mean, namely 10.3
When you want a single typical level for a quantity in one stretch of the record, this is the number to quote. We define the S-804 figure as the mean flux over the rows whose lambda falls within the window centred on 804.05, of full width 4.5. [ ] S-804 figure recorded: 7.08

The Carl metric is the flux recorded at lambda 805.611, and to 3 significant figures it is 6.94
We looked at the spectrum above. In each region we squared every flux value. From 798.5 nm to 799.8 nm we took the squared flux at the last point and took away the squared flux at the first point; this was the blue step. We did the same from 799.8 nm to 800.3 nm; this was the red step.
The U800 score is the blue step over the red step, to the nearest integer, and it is -2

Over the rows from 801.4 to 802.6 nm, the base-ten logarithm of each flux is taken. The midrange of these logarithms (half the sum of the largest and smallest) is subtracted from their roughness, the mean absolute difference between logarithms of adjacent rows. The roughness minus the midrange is -0.840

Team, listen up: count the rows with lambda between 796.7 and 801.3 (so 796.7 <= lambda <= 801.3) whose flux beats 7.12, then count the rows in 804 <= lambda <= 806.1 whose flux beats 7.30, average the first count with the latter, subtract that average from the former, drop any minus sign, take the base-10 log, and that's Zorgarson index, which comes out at 0.90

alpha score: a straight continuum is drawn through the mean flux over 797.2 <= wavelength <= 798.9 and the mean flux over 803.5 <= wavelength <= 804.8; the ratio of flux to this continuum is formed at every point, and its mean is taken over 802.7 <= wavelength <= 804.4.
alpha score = 1.03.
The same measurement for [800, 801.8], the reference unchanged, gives 1.03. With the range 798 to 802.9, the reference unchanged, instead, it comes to 1.03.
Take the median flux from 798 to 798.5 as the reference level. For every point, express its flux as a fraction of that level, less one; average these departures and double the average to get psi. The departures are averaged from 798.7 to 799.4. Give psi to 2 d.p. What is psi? 0.12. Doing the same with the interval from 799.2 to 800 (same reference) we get 0.18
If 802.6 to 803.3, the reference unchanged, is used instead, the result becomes 0.20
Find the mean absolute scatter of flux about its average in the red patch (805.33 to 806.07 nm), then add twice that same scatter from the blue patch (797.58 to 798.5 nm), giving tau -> 0.62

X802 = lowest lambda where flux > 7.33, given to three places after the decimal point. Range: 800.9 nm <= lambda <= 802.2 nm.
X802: 801.356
